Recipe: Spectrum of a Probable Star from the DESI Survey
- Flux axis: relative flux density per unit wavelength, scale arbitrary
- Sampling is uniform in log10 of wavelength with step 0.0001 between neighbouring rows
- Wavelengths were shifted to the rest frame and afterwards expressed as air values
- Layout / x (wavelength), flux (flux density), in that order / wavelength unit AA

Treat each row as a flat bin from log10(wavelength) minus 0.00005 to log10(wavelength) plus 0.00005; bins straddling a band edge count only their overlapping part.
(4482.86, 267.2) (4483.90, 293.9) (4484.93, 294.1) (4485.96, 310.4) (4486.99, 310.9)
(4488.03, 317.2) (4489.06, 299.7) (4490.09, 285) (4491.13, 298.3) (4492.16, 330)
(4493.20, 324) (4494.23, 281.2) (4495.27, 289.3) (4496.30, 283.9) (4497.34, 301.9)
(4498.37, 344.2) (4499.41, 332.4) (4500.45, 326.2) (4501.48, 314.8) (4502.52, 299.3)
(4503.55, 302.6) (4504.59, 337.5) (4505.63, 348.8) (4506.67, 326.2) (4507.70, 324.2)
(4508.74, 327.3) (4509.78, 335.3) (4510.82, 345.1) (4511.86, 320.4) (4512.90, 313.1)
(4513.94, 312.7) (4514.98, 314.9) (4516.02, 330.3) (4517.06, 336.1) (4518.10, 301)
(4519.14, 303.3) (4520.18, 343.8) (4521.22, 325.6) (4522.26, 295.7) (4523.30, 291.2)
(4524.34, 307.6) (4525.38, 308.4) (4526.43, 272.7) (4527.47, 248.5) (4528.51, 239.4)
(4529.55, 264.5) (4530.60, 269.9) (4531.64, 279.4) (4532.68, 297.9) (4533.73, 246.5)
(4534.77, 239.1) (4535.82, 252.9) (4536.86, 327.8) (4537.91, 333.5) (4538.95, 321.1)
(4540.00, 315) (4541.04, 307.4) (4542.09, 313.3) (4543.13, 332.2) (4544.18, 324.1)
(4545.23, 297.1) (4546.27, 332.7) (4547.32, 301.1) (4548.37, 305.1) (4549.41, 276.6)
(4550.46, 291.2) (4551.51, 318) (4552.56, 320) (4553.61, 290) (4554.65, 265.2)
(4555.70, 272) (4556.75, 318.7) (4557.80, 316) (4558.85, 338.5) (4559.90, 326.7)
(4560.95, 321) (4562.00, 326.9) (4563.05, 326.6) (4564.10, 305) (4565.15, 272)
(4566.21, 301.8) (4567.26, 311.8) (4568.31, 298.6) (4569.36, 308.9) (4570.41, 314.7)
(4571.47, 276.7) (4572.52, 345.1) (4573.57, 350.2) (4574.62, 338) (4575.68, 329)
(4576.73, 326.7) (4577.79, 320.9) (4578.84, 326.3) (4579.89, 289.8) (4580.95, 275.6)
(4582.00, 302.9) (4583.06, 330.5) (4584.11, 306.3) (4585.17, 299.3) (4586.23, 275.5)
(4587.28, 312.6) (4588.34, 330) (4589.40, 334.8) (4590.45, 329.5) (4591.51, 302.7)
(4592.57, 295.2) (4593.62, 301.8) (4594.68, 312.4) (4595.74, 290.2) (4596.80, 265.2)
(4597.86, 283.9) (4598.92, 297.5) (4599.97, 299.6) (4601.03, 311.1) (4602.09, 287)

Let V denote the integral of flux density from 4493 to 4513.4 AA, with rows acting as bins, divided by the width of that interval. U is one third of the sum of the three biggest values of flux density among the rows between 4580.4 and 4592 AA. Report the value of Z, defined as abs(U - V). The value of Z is 13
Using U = 332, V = 319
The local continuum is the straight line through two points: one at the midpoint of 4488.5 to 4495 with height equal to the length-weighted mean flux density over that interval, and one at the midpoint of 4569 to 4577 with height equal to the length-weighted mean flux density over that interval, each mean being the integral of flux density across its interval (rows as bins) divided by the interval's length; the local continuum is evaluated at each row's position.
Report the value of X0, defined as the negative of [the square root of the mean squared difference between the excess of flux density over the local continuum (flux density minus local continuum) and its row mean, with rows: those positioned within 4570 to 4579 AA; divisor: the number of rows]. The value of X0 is -20.1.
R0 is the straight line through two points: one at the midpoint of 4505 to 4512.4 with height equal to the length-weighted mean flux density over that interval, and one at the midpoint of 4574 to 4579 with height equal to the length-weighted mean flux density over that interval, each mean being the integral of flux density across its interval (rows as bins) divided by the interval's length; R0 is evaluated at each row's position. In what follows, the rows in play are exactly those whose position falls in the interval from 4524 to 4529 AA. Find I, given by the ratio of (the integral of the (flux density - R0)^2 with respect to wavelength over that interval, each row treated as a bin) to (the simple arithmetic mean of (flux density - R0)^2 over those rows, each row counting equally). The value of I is 5.1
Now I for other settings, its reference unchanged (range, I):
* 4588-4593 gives 5.0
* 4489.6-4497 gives 7.3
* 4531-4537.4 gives 6.4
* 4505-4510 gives 5.2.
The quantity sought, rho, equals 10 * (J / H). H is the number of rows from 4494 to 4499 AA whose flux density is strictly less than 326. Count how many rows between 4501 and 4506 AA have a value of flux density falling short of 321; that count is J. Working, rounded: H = 4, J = 3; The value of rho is 7.5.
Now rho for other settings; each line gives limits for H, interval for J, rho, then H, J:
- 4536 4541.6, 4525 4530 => 16.7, 3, 5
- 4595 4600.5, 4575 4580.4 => 4.0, 5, 2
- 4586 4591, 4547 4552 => 25.0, 2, 5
